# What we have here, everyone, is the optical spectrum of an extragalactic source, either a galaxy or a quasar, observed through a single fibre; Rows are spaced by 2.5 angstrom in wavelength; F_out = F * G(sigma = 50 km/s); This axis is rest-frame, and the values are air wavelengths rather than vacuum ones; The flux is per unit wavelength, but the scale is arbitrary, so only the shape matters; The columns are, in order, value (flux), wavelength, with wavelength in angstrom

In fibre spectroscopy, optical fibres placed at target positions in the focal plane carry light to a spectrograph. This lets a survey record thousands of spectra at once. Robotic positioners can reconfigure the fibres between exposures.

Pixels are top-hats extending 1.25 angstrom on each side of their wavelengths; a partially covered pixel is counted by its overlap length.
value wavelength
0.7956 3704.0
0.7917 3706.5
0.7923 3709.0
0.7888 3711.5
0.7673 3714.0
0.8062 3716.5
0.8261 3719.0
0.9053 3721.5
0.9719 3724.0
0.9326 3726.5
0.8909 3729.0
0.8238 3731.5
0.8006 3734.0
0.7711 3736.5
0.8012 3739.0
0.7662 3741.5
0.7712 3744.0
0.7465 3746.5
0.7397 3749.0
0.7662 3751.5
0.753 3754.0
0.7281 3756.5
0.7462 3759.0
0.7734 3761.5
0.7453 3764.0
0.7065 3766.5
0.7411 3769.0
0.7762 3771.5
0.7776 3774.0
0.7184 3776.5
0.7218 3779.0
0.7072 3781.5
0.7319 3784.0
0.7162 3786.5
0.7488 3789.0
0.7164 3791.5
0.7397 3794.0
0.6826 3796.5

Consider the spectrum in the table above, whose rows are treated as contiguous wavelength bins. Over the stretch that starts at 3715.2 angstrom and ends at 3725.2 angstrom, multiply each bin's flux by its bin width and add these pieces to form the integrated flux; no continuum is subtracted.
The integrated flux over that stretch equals 9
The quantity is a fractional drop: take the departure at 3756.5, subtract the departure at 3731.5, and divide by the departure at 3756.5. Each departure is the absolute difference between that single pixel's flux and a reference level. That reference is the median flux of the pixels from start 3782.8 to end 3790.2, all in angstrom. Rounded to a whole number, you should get -23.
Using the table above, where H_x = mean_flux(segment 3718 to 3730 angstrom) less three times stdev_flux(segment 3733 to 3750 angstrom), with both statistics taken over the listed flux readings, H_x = 0.84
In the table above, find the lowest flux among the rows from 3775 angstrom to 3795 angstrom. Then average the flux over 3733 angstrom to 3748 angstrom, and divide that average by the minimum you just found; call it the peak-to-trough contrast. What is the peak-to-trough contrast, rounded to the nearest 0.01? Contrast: 1.10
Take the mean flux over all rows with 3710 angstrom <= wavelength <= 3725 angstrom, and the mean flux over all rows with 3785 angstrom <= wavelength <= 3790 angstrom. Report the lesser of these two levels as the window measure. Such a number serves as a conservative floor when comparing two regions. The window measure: 0.732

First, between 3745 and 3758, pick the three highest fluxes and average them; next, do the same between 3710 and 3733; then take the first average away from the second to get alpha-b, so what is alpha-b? 0.18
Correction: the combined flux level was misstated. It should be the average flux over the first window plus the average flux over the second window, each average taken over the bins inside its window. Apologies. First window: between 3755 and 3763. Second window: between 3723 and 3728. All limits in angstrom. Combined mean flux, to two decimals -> 1.70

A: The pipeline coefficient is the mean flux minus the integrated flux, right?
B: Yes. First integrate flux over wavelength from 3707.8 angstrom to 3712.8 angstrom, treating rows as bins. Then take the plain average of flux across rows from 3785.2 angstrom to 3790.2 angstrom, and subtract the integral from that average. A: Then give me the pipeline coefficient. -3.22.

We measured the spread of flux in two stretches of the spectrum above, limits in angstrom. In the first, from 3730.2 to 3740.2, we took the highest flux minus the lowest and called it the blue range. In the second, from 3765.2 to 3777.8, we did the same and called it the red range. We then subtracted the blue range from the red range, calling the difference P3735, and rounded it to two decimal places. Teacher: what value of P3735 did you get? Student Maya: 0.02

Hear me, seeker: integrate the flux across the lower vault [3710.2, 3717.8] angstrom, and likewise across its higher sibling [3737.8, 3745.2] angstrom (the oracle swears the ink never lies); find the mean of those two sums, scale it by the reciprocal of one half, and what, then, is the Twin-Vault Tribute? 11.8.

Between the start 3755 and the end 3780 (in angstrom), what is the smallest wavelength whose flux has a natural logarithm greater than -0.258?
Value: 3761.5 angstrom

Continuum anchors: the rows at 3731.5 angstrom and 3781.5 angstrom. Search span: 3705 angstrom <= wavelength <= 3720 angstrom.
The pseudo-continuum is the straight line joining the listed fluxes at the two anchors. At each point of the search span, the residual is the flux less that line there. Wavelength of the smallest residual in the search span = 3714.0 angstrom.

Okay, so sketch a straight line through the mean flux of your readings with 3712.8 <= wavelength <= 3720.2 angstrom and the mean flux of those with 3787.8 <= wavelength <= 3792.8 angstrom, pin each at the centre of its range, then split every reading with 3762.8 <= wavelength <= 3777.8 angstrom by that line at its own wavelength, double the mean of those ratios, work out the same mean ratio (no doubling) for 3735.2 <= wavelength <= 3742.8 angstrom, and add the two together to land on 2.98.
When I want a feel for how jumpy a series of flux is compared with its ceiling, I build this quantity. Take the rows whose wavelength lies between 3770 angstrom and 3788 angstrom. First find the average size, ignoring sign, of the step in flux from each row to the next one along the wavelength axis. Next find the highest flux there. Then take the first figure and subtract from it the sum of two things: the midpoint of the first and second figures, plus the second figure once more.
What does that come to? -1.156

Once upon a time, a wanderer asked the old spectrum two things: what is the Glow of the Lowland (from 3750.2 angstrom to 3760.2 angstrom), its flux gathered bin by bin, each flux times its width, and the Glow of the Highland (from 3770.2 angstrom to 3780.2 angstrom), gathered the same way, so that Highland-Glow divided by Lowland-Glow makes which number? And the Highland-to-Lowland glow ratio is 1.00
